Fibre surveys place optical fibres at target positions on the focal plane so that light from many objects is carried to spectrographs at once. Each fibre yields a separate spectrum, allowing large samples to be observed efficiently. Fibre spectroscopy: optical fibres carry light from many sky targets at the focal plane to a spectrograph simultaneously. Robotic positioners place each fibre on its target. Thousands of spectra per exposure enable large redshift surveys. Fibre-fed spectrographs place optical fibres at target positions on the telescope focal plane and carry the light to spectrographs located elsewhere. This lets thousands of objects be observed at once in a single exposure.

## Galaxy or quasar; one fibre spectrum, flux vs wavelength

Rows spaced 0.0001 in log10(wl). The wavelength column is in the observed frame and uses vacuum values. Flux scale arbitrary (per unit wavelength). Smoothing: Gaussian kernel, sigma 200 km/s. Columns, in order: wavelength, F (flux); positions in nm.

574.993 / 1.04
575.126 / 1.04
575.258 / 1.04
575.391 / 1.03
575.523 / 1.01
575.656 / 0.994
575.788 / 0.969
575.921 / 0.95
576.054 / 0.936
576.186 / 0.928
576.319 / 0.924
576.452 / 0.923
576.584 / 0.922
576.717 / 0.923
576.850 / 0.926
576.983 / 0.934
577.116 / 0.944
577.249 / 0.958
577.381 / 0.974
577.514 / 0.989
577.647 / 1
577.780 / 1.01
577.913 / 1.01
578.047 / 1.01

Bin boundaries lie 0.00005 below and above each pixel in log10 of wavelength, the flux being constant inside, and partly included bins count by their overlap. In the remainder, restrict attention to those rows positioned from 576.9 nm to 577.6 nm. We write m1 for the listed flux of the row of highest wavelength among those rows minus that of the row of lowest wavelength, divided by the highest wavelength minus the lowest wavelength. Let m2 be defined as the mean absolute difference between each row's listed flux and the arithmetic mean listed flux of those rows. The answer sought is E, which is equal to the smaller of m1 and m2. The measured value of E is 0.02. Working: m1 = 0.10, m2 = 0.0174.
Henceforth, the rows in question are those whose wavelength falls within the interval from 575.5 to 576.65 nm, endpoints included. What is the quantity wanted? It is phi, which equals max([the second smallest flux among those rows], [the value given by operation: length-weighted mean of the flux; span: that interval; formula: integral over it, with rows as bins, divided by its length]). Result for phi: 0.95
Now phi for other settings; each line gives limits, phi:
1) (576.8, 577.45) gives 0.95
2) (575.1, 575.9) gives 1.01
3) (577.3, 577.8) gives 0.99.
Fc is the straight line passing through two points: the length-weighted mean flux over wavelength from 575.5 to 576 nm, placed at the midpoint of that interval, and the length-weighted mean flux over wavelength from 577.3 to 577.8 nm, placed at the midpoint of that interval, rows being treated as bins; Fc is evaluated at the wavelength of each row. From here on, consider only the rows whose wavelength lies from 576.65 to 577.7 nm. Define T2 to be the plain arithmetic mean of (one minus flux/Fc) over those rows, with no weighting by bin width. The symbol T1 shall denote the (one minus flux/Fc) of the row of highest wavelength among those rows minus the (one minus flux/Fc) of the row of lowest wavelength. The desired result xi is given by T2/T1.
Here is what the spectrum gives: -0.5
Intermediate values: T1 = -0.07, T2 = 0.03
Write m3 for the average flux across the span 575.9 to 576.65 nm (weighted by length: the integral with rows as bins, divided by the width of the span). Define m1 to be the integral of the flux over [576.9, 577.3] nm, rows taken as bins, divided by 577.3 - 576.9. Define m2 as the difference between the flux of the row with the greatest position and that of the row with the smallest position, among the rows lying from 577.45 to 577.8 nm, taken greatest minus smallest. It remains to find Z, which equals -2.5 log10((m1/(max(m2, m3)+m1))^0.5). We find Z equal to 0.372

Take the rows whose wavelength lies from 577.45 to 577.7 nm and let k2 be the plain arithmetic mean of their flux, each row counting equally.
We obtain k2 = 0.99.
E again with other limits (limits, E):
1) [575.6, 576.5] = -0.09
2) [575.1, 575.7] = -0.09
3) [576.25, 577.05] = 0.00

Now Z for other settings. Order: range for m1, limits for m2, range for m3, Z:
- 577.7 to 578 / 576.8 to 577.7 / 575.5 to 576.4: 0.362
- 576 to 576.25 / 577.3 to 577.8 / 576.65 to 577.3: 0.377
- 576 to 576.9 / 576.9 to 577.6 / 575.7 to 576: 0.386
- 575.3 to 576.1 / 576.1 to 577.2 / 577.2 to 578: 0.378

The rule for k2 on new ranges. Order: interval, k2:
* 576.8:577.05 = 0.93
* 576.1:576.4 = 0.93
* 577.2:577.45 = 0.97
